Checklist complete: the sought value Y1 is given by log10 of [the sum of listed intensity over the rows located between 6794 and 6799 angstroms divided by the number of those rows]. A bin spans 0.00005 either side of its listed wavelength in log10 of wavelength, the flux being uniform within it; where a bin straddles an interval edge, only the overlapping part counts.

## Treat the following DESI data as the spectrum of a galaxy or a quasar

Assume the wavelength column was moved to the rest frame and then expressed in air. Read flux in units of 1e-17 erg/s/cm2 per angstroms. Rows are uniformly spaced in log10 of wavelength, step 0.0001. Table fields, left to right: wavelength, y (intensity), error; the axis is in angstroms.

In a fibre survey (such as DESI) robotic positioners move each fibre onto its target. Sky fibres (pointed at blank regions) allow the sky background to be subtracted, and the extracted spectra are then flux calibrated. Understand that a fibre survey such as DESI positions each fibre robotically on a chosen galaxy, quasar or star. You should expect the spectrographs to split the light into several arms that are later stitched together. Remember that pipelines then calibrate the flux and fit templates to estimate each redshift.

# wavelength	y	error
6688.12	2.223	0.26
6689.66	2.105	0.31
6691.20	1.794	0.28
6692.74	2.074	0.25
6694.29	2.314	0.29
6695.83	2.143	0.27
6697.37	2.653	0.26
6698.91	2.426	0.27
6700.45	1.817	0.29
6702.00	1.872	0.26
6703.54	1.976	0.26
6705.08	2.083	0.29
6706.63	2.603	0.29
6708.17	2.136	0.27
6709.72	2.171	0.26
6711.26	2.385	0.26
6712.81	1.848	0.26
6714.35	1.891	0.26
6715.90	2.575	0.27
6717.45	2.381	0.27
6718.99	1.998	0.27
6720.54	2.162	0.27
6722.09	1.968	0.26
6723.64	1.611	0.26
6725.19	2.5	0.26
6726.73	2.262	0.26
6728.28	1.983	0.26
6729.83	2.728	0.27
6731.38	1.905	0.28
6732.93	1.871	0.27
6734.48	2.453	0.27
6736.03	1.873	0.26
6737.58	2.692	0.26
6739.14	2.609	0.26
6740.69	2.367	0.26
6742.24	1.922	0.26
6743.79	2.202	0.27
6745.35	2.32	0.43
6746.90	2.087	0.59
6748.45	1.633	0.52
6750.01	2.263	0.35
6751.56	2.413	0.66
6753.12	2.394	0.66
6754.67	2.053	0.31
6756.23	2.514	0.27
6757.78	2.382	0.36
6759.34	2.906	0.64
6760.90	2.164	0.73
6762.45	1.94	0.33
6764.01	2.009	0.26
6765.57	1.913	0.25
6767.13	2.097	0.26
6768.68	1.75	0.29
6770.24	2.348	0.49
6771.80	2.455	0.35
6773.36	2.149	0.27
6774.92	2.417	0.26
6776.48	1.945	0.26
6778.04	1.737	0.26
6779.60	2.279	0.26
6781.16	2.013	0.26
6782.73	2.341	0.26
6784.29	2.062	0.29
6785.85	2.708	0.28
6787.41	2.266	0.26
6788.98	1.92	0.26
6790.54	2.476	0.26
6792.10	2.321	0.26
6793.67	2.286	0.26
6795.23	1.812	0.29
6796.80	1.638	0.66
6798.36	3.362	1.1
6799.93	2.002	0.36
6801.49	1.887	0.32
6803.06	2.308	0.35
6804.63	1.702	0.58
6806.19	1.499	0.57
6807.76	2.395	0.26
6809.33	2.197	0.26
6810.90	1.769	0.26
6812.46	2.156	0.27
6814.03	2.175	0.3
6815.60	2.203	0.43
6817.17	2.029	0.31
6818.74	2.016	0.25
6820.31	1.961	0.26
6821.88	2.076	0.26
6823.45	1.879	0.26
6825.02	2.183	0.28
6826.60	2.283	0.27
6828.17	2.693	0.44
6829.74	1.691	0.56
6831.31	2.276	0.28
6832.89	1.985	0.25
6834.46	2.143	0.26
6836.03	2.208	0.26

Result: 0.36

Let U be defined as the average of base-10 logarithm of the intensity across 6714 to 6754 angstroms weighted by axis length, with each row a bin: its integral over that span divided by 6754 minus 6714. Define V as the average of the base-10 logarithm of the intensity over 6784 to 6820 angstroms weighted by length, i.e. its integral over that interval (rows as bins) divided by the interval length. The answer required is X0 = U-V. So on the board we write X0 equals 0.014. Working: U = 0.338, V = 0.323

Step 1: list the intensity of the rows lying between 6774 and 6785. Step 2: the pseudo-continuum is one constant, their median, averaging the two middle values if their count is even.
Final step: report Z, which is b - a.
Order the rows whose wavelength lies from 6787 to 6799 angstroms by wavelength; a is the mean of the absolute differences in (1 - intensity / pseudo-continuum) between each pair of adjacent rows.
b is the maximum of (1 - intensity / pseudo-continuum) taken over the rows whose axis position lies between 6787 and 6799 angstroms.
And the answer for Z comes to -0.03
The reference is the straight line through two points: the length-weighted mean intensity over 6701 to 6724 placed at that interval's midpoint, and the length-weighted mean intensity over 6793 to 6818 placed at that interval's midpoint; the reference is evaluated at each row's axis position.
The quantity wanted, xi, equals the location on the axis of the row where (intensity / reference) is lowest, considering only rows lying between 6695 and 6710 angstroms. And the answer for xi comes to 6700.45 angstroms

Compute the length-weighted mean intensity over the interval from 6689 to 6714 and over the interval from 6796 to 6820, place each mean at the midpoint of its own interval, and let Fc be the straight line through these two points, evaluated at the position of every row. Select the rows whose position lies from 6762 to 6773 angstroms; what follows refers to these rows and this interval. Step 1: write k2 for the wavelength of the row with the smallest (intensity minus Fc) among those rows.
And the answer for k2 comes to 6768.68 angstroms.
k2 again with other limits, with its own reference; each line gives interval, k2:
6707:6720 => 6712.81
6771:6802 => 6796.80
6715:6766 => 6723.64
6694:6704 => 6700.45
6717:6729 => 6723.64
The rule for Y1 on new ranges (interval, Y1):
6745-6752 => 0.33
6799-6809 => 0.29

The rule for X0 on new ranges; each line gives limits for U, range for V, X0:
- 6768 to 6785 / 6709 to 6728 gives 0.000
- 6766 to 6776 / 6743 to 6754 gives 0.000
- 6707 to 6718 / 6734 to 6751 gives 0.000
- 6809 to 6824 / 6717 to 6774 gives -0.028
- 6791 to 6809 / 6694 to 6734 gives -0.016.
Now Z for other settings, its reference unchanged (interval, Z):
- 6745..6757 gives 0.05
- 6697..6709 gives -0.03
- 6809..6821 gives 0.07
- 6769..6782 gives 0.01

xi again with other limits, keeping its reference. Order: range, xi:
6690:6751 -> 6723.64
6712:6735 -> 6723.64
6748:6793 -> 6748.45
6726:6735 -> 6732.93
